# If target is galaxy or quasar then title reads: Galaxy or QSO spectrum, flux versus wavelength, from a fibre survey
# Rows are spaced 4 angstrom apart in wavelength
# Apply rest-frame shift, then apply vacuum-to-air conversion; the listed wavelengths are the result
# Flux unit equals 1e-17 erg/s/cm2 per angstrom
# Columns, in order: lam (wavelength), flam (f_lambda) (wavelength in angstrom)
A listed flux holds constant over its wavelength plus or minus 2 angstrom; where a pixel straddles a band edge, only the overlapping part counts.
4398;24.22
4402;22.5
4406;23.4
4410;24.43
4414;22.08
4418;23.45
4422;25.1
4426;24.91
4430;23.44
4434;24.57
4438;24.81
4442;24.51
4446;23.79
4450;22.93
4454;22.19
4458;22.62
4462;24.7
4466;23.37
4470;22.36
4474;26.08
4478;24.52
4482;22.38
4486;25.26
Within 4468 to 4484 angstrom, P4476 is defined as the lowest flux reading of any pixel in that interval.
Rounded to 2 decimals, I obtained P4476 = 22.36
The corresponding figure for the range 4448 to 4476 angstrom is 22.19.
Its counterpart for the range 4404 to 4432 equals 22.08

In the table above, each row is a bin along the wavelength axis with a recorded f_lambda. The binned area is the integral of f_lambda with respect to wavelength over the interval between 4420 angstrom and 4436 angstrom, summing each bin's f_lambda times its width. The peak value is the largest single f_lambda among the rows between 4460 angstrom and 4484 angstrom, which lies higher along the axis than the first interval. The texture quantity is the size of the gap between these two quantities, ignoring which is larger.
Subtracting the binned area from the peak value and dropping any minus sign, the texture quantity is 366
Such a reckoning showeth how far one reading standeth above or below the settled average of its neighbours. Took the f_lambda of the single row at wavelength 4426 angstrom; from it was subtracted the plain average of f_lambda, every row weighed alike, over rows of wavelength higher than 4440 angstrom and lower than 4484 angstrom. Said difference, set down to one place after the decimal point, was 1.3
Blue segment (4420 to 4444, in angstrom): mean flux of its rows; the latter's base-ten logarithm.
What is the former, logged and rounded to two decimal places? 1.39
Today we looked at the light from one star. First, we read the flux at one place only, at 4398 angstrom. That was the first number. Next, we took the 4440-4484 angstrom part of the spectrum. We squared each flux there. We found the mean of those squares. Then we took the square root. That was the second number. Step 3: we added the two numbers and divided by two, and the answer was 23.9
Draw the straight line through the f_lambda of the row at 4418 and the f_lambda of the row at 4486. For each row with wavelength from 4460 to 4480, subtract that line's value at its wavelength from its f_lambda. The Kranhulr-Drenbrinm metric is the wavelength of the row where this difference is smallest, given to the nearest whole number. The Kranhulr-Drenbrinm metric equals 4470 angstrom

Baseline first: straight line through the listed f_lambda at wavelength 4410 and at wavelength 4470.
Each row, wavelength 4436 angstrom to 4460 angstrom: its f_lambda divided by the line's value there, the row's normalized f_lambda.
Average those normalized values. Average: 1.02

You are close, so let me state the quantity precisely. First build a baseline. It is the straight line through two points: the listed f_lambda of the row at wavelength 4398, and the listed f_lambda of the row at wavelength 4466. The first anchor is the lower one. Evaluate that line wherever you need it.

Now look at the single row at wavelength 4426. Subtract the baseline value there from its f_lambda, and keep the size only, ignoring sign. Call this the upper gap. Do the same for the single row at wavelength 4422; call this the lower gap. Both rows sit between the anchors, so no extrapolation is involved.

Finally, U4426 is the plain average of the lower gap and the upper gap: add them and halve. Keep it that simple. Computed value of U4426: 1.11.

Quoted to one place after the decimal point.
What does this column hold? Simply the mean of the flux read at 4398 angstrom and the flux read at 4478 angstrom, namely 24.4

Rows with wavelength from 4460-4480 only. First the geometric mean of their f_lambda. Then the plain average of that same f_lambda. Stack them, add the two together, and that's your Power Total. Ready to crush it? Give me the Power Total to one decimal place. 48.4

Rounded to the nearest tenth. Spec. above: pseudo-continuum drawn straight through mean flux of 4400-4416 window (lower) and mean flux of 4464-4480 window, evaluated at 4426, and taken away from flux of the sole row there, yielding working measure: 1.5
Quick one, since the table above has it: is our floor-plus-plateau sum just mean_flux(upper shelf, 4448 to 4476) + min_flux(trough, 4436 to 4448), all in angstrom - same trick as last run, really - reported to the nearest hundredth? 47.25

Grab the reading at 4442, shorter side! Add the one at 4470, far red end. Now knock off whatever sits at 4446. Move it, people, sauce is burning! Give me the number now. 23.1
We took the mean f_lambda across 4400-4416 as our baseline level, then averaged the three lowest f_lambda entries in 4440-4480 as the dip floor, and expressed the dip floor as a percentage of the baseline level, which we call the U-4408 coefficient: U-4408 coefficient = 97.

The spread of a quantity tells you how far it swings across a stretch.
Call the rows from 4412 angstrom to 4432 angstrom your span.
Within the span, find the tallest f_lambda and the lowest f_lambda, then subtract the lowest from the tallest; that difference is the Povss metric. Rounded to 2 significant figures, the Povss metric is 3.0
